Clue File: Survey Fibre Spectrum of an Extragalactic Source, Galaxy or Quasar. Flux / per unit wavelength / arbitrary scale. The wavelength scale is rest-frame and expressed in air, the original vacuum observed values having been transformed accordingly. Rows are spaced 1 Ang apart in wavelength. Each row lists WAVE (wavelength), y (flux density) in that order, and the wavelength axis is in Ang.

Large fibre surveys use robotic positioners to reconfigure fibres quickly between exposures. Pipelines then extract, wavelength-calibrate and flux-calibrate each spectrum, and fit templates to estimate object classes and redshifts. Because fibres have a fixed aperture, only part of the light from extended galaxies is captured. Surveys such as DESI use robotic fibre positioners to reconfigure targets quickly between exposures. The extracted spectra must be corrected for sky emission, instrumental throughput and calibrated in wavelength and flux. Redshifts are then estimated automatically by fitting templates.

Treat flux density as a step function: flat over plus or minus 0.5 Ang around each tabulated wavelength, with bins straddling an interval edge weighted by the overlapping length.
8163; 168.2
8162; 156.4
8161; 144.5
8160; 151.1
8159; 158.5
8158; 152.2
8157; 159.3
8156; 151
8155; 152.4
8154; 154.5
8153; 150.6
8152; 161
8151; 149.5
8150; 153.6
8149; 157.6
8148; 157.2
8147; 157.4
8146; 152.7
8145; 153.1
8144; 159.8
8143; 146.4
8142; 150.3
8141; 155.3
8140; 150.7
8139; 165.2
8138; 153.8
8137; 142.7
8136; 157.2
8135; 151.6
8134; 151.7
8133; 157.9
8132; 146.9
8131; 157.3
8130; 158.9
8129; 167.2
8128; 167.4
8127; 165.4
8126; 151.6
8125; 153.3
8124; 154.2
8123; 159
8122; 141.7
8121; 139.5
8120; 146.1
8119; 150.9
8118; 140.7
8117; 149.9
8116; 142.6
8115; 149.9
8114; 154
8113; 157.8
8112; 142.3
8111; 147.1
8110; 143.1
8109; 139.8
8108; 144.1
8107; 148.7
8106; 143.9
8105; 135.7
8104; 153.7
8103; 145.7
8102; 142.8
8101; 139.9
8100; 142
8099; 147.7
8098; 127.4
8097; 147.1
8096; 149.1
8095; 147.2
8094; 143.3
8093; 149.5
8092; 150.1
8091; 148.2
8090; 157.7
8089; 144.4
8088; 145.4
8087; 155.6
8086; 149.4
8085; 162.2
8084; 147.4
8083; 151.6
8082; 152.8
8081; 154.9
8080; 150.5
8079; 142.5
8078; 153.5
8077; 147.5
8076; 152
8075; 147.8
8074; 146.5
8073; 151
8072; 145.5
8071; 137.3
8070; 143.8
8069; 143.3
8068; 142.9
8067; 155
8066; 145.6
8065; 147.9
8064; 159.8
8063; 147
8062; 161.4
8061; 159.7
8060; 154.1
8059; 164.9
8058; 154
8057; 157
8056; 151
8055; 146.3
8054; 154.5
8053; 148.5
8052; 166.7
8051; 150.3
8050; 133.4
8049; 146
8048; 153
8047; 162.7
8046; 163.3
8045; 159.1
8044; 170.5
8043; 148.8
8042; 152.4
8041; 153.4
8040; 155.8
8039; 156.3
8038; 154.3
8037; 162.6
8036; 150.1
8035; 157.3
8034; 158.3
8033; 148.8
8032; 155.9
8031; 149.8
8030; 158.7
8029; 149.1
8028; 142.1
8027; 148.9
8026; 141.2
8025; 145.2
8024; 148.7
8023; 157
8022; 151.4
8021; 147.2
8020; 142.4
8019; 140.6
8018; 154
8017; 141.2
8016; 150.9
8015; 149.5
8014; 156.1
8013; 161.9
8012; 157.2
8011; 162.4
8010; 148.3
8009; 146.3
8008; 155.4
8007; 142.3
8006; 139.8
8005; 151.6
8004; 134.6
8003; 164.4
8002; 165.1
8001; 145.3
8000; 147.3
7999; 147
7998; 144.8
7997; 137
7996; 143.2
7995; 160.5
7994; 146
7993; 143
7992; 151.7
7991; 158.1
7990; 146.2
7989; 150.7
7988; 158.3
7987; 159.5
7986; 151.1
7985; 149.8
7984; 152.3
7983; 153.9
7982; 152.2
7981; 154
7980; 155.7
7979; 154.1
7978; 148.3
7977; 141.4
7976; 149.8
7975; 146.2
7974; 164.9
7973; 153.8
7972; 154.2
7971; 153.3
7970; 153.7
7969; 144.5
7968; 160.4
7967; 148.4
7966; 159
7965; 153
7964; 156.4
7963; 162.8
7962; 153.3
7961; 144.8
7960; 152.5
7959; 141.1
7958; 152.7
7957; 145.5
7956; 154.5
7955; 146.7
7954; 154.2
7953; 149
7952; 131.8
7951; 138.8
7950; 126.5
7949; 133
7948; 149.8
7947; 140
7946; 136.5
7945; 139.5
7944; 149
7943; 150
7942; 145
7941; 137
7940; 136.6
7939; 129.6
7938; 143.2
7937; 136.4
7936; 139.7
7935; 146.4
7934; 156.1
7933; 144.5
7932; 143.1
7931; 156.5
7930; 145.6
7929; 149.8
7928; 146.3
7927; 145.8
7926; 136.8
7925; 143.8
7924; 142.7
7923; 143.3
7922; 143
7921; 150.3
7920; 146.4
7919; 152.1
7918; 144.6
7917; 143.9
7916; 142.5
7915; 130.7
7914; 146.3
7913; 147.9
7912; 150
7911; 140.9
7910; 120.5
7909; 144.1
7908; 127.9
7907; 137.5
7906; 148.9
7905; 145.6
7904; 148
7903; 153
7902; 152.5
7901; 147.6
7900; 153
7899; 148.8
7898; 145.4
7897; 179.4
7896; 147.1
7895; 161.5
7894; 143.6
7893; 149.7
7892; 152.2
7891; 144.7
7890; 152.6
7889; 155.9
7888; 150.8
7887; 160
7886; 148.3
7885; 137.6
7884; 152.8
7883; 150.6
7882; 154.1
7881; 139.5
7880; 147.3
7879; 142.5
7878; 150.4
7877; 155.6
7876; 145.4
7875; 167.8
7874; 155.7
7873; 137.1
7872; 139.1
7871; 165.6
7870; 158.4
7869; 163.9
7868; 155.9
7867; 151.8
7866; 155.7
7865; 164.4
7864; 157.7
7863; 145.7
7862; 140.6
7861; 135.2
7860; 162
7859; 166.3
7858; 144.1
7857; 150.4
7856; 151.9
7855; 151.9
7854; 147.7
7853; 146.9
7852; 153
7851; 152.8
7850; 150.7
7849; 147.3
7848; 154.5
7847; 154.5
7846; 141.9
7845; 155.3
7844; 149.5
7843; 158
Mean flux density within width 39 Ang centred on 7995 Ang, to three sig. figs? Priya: 151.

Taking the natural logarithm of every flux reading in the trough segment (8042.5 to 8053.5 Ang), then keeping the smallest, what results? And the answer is 4.89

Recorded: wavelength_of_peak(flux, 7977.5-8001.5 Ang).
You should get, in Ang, 7995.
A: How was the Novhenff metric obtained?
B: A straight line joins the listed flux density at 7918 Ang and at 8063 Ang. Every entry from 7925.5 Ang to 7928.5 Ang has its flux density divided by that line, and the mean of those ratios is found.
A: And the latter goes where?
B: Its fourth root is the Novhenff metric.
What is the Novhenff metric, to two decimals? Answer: 1.00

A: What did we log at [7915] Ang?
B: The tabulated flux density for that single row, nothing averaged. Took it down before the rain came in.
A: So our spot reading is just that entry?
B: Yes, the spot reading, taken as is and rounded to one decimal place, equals 130.7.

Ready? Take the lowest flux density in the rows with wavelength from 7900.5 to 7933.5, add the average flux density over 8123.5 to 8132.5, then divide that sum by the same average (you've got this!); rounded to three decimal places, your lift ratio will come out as 1.763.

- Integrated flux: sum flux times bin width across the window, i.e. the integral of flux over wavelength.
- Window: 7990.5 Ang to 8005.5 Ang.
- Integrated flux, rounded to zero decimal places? 2240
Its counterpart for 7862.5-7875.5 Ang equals 2019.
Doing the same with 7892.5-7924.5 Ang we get 4679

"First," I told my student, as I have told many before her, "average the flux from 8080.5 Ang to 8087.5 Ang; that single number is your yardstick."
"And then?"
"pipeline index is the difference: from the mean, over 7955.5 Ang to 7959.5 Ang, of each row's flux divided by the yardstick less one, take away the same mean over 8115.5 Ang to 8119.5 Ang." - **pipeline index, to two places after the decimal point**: 0.02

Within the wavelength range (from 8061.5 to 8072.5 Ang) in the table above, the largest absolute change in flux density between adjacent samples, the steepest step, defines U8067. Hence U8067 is 14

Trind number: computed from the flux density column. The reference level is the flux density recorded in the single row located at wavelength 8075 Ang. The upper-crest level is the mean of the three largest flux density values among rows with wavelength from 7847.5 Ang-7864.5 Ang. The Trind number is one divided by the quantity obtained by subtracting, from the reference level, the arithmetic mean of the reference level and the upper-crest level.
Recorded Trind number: -0.14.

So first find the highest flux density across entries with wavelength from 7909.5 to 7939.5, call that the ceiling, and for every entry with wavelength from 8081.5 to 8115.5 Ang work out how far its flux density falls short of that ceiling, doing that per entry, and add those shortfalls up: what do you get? 314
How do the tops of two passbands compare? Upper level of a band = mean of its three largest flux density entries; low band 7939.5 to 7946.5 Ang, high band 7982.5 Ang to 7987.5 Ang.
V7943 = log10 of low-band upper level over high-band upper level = -0.021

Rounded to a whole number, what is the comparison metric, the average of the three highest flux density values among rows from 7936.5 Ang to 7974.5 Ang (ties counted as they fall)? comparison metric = 163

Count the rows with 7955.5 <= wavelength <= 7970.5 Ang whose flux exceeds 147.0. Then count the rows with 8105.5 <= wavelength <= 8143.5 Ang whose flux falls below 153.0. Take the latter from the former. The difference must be -12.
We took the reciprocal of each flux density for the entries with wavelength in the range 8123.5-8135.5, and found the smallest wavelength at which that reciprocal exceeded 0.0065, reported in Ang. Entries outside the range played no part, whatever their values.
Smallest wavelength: 8125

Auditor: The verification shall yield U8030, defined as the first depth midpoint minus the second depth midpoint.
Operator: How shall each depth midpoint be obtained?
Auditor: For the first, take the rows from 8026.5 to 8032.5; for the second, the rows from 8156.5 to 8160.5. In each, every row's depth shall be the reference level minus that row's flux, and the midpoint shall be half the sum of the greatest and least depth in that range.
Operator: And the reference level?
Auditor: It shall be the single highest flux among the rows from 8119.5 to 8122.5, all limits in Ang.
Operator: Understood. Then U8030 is 4.8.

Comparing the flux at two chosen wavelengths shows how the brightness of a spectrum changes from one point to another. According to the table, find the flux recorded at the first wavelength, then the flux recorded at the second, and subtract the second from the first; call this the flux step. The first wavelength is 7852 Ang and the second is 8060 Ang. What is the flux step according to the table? -1.1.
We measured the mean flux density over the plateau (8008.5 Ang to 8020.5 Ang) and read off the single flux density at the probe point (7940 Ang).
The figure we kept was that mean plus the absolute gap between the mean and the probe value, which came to 165.2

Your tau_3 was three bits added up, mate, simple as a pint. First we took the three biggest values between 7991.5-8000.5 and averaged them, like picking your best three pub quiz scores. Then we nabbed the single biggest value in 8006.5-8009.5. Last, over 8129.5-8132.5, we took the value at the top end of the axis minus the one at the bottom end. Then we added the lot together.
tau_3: 297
